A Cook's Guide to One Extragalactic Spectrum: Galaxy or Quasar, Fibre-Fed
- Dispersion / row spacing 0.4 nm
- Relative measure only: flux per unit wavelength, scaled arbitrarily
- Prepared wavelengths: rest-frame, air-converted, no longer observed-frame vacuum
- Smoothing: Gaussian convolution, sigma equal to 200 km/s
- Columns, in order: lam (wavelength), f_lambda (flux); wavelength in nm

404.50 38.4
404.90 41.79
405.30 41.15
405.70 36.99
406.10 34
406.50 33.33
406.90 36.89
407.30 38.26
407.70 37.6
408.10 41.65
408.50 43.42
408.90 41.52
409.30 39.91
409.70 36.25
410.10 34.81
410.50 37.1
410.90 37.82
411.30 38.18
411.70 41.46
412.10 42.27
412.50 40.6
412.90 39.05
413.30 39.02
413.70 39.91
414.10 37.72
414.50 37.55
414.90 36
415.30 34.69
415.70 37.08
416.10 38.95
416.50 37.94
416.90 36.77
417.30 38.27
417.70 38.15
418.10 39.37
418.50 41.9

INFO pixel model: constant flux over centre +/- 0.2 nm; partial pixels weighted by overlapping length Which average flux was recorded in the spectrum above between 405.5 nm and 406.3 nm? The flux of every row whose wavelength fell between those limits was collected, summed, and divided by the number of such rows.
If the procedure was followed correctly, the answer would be 35.5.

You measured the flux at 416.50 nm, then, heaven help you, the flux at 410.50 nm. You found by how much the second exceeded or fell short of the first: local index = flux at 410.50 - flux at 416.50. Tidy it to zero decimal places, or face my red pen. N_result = -1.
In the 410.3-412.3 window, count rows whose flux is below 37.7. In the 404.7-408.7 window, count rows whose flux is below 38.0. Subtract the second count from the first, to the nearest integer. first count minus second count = -4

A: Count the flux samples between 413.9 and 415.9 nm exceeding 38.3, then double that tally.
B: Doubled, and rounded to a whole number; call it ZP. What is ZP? 0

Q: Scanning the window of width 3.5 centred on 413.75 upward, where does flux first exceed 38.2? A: 412.10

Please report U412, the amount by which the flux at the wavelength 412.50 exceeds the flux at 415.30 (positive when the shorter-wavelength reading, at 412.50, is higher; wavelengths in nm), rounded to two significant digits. 5.9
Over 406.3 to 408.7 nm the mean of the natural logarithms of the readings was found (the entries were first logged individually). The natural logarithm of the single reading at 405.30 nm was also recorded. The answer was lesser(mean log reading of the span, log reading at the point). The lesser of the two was 3.65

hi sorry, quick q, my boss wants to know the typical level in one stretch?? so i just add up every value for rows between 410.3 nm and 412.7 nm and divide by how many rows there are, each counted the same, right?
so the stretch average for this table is 39.6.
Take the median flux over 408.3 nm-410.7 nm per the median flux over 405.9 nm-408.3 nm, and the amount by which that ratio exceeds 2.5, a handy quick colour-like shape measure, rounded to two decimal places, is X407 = -1.47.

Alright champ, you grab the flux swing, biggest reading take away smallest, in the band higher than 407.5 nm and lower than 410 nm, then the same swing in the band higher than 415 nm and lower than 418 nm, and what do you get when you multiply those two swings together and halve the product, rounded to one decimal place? 15.3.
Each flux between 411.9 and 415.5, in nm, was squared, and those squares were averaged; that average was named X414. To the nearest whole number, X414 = 1490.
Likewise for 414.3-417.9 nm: 1390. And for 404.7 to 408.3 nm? 1450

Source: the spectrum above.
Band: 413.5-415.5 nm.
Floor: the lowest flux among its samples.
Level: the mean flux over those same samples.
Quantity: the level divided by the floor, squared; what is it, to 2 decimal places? 1.15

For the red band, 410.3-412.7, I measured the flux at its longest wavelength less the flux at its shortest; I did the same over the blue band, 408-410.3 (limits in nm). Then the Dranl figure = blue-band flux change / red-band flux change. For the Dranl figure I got -2.0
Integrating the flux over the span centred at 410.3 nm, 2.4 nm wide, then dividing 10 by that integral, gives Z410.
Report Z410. 0.112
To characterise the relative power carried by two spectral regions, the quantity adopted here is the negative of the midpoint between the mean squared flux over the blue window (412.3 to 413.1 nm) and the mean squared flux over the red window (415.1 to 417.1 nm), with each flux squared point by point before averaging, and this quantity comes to -1482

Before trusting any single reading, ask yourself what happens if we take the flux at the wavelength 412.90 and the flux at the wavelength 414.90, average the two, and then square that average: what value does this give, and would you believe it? 1408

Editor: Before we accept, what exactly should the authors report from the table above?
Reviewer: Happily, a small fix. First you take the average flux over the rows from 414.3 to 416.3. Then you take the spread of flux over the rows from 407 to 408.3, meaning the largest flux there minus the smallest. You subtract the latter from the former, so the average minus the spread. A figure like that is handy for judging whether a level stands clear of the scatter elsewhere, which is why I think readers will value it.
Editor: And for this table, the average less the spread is 32.8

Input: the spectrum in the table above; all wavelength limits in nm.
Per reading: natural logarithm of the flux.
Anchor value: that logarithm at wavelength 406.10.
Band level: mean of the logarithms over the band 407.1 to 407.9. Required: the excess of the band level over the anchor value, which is 0.11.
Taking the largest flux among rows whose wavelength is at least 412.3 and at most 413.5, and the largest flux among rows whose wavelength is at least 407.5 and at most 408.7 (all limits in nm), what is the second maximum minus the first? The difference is 2.8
